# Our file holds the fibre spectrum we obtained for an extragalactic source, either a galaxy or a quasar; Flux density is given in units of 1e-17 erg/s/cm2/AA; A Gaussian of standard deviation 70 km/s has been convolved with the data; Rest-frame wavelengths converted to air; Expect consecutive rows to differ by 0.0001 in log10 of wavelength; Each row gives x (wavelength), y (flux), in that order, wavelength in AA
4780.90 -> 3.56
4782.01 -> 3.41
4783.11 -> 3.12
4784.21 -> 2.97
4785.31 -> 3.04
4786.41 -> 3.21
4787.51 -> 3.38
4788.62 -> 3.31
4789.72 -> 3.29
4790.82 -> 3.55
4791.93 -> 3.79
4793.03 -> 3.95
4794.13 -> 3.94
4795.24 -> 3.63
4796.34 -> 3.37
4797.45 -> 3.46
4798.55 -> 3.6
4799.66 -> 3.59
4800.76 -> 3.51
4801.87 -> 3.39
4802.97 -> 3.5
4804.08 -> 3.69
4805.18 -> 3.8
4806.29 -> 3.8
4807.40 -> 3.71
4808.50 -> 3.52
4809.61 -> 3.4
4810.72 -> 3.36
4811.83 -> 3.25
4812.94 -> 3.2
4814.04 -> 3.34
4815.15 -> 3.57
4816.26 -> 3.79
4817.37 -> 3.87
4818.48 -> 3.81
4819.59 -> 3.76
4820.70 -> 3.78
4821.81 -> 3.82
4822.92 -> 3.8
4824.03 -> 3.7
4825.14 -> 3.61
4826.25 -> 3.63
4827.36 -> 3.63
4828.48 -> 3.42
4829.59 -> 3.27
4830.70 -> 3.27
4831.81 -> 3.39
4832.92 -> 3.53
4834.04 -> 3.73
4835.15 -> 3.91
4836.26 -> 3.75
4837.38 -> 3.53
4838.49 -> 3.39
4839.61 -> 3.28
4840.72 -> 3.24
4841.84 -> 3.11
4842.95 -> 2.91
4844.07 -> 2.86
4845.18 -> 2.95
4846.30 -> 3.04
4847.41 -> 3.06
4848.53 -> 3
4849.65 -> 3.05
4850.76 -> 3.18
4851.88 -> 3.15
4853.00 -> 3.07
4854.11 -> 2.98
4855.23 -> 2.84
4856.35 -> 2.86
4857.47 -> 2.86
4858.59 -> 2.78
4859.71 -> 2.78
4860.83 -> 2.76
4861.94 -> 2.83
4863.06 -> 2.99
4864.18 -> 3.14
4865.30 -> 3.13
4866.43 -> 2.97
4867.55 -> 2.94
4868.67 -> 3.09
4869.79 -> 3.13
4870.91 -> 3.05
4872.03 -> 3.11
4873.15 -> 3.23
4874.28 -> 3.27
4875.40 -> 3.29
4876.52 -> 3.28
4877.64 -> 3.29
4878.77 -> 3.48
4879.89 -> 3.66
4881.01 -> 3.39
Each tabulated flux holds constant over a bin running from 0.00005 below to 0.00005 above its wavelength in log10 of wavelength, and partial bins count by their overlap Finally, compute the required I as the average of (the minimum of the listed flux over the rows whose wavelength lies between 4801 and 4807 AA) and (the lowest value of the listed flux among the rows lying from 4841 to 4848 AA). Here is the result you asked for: 3.1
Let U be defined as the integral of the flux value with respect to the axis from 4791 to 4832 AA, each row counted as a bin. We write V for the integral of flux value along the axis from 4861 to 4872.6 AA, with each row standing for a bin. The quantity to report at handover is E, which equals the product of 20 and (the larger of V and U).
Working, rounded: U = 147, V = 35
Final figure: 2947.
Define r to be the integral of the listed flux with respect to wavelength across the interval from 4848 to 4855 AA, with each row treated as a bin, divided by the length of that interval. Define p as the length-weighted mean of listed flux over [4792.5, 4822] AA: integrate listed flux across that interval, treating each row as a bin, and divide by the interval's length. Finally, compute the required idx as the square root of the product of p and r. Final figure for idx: 3.32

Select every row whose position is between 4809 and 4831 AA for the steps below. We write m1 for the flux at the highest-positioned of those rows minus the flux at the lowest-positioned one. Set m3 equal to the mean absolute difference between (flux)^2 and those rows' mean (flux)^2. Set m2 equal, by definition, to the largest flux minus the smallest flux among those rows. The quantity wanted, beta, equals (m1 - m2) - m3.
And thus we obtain -2.2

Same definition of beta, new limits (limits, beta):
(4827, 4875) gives -2.9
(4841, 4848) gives -0.8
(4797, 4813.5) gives -1.9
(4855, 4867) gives -0.9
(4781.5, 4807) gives -2.1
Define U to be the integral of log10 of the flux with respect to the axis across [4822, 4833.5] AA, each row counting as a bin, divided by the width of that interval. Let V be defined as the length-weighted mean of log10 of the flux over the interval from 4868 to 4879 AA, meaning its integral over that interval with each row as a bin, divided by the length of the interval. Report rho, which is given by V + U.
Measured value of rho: 1.05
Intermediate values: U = 0.5477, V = 0.51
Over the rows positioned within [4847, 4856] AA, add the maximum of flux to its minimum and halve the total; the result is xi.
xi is 3.0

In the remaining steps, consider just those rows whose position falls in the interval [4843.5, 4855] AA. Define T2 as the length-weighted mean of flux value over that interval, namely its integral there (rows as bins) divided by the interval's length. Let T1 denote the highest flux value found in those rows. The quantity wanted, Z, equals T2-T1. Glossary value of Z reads -0.15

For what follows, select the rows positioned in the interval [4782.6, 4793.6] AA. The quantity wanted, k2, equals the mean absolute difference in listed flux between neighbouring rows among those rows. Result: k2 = 0.146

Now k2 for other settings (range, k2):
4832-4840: 0.168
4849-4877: 0.070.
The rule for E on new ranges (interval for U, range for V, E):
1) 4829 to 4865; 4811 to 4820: 2261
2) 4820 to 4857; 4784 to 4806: 2461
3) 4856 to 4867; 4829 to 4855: 1686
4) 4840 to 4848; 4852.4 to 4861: 494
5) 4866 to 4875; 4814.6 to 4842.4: 1992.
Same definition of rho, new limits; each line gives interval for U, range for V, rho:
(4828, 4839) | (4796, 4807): 1.10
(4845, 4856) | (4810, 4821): 1.03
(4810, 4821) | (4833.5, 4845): 1.07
